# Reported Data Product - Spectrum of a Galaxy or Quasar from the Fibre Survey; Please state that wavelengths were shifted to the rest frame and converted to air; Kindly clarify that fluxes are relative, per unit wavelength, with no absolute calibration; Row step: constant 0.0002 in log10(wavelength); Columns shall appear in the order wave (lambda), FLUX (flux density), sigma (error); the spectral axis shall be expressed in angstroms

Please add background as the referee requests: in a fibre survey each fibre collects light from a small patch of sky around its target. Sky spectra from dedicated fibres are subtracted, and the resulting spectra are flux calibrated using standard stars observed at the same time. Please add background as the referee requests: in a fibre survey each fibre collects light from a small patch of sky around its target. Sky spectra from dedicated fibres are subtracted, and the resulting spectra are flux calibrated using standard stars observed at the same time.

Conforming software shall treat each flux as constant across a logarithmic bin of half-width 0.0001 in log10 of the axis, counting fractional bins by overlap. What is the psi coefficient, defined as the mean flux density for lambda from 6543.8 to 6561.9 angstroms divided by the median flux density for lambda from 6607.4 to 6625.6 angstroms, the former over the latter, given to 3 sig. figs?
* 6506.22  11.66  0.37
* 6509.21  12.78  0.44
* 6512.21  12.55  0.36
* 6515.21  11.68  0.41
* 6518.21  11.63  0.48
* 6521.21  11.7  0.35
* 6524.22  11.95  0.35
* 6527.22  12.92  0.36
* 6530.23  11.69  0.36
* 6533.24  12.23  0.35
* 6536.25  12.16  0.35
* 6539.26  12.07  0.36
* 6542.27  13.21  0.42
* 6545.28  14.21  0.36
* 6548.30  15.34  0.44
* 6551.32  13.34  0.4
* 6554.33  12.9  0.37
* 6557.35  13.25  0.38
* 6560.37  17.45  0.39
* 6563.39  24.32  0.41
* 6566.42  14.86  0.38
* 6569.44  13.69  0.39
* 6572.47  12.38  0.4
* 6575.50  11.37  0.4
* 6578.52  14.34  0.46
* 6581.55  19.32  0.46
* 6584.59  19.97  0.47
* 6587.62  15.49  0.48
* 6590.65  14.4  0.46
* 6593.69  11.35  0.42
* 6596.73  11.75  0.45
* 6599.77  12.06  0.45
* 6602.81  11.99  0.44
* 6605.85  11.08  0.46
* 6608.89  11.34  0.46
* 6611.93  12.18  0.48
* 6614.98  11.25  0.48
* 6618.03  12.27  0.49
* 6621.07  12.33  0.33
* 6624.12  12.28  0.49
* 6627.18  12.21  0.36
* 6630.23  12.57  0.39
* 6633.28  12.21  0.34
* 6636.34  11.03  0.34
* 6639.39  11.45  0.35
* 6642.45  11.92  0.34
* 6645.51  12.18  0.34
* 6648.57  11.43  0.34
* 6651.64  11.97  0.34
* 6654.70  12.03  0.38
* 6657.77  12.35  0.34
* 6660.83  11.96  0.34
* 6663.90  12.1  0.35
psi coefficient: 1.18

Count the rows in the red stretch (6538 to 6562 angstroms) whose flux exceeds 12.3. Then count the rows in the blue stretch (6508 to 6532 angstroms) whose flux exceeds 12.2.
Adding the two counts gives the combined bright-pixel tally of 10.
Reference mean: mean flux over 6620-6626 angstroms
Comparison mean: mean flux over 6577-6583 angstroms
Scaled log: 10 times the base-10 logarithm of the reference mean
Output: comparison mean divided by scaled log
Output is 1.54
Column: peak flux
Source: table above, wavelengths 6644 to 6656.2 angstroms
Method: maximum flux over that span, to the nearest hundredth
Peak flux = 12.18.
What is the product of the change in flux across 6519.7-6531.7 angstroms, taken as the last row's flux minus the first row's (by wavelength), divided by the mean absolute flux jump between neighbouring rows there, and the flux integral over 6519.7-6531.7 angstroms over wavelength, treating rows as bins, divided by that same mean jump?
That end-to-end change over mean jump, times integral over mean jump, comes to -2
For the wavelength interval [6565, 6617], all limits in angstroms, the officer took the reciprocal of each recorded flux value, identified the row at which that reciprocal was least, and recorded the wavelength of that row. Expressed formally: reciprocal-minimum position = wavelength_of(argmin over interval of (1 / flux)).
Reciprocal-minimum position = 6584.59 angstroms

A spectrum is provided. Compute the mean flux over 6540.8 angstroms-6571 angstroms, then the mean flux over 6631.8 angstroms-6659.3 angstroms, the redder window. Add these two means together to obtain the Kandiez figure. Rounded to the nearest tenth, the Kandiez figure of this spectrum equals 27.1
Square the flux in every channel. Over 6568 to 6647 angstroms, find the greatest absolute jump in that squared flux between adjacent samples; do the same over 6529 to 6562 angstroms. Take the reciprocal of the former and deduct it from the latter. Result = 129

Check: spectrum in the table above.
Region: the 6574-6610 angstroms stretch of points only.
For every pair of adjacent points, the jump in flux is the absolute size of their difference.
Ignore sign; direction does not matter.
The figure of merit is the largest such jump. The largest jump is 5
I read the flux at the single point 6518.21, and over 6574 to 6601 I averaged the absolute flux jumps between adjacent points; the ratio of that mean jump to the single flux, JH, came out 0.19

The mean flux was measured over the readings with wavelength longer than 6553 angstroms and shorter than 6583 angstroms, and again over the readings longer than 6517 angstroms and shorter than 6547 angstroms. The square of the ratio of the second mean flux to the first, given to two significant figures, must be 0.65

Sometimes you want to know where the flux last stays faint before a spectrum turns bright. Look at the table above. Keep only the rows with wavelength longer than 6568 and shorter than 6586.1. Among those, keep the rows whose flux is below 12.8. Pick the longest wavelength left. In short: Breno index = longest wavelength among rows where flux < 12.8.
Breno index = 6575.50 angstroms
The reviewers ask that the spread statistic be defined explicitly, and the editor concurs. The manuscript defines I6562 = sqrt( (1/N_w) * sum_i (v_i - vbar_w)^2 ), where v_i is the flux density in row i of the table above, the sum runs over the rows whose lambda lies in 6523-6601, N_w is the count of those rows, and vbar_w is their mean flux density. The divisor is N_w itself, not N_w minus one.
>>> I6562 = 3.0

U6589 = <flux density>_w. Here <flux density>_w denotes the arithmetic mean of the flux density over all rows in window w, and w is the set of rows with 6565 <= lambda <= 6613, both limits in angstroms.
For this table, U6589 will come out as 13.6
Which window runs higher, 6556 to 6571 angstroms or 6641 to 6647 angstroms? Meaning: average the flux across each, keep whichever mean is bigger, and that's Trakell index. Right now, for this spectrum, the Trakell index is 16.7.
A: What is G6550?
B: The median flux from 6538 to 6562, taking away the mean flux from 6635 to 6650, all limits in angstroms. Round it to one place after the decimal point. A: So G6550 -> 1.7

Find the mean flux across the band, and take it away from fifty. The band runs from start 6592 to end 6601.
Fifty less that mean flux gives 38.3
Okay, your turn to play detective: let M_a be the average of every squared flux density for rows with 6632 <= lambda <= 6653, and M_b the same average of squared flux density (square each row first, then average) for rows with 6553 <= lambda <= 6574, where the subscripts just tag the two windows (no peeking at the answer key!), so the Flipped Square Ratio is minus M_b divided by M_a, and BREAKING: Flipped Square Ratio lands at -1.9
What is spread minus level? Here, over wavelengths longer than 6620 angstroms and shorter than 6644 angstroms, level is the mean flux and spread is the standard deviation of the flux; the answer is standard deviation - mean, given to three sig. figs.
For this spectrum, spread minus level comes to -11.5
